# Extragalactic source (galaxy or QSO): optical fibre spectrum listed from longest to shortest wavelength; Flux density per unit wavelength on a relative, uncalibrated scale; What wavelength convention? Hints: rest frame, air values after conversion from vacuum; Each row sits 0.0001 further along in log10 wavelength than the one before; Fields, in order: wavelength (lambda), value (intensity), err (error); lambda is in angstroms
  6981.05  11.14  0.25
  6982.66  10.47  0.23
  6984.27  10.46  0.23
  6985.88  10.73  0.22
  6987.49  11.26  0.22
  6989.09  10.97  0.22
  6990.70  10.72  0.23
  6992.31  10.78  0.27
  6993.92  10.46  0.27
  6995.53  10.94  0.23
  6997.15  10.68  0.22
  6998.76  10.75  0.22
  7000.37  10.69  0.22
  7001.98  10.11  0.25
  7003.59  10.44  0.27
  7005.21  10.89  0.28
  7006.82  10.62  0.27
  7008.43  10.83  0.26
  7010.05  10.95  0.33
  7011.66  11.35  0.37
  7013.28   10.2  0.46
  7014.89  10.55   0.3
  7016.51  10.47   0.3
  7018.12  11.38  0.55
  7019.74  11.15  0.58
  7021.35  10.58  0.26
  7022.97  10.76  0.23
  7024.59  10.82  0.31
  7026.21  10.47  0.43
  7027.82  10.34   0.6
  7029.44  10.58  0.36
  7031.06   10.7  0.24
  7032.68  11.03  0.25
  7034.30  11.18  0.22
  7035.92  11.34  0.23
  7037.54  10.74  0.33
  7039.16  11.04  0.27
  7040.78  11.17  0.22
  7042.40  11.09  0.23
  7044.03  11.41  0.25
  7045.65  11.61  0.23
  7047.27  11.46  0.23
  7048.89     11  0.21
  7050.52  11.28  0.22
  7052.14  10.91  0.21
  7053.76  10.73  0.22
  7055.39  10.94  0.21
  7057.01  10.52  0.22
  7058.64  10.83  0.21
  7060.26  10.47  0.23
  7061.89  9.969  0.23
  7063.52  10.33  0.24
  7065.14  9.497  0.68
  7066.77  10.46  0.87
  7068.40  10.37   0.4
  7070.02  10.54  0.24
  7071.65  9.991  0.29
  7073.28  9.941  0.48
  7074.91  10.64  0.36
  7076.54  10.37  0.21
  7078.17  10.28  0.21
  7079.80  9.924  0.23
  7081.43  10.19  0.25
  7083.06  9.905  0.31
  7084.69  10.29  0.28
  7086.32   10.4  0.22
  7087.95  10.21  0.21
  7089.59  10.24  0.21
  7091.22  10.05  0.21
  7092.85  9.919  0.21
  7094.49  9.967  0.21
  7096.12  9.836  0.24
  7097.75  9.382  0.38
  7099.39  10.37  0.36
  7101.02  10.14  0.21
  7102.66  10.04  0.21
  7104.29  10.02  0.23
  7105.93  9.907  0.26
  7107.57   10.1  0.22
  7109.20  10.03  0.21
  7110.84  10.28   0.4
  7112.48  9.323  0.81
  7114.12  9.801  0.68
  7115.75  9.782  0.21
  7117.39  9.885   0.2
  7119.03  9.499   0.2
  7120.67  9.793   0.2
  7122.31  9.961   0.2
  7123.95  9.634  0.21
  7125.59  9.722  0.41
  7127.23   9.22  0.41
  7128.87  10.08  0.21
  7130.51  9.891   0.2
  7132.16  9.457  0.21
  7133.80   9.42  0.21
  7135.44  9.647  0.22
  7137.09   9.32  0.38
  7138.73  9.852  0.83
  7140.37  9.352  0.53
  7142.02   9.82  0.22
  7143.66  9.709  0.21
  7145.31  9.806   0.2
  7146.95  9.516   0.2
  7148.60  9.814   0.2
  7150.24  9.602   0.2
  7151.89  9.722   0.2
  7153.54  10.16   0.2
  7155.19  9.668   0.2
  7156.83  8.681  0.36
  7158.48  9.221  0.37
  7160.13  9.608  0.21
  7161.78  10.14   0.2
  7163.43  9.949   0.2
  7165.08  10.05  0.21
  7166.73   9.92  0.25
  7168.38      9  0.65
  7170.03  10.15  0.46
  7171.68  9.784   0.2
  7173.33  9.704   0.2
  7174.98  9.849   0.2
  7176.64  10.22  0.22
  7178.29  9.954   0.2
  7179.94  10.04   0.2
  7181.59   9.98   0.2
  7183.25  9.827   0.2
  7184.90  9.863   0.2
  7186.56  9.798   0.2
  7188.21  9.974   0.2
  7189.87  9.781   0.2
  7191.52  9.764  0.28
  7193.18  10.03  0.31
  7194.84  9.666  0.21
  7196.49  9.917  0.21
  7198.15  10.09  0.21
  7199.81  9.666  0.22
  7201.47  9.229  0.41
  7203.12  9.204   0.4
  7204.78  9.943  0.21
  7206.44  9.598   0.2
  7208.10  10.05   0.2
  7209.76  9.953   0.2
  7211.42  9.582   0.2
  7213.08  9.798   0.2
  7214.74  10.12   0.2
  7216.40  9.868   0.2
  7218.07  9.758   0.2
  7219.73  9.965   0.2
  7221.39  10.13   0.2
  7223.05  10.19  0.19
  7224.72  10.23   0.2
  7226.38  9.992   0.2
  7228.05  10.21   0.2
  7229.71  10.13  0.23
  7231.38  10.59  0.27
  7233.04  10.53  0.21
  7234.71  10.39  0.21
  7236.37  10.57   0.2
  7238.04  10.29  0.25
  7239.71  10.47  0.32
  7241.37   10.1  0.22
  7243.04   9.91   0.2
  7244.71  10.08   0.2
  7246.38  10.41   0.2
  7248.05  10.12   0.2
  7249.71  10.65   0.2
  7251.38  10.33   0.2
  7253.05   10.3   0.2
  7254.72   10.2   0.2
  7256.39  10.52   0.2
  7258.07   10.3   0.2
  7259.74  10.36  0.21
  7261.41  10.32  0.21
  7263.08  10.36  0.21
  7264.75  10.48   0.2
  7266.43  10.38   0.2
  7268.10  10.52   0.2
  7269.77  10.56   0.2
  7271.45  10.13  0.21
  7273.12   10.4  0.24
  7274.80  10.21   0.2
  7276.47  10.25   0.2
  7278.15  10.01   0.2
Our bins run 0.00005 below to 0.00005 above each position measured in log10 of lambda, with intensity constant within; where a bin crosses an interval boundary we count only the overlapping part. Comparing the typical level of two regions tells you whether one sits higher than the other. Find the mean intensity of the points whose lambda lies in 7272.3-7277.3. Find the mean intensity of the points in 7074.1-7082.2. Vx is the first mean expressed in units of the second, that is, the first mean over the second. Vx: 1.00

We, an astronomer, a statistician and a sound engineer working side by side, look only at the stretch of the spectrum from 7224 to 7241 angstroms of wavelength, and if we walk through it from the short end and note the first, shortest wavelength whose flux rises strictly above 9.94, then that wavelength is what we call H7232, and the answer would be 7224.72 angstroms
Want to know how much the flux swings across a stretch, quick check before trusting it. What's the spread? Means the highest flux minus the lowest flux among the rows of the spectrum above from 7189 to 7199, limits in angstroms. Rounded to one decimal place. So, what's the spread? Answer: 0.4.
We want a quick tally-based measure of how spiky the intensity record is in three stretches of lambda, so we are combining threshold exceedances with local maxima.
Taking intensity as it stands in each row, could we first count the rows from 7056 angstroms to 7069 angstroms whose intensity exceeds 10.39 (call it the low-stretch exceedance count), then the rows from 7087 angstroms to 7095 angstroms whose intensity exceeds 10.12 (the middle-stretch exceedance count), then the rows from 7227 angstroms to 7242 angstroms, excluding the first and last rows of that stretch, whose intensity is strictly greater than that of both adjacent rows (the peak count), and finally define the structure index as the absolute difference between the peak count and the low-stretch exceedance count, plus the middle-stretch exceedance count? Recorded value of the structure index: 3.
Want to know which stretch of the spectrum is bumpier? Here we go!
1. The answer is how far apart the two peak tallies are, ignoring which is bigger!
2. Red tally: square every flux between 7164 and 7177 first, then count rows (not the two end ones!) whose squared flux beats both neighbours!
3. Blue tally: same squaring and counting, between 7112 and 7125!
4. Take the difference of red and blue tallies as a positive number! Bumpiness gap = 2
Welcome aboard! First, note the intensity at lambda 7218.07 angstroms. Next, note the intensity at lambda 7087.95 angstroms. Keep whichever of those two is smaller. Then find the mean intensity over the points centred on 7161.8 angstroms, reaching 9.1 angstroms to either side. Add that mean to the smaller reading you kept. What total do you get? 19.4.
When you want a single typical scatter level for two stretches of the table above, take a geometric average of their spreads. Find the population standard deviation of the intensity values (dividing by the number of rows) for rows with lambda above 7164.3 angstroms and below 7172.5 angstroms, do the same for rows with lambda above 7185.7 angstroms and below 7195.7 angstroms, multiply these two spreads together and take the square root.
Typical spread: 0.23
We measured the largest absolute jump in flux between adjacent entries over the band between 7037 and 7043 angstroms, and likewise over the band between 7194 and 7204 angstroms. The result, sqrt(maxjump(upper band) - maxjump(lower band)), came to 0.37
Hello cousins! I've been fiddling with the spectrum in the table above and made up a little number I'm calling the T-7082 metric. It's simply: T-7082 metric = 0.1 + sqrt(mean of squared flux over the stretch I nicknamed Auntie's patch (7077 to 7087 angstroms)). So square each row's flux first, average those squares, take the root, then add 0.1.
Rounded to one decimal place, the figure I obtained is 10.3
